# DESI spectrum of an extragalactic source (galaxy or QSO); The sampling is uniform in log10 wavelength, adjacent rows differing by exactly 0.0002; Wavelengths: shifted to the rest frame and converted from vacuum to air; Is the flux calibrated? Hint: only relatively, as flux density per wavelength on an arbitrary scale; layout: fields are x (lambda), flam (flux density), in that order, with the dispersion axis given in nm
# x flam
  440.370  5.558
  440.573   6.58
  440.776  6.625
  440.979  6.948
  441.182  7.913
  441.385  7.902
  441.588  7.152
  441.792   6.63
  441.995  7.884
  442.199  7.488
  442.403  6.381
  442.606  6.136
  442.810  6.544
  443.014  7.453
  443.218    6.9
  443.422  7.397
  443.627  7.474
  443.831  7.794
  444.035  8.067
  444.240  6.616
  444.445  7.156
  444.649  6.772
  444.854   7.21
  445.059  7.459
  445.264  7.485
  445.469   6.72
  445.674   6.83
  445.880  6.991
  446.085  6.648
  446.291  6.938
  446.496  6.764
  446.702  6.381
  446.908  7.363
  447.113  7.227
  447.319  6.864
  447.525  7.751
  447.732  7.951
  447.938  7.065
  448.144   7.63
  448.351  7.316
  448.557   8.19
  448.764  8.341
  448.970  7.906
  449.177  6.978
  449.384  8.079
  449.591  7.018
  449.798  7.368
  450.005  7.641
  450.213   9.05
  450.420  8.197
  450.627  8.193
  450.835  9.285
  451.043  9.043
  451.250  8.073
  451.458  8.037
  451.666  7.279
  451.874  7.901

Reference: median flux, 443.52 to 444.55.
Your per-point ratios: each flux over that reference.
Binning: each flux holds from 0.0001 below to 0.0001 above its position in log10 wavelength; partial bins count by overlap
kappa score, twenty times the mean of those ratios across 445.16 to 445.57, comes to 19.0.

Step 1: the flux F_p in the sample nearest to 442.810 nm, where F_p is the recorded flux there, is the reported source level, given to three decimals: 6.544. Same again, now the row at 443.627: 7.474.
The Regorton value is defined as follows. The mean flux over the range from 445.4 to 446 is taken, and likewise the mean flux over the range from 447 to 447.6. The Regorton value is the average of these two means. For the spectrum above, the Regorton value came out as 7.06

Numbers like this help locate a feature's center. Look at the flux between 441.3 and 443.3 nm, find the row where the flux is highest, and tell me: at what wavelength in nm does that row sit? 441.385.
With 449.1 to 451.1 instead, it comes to 450.835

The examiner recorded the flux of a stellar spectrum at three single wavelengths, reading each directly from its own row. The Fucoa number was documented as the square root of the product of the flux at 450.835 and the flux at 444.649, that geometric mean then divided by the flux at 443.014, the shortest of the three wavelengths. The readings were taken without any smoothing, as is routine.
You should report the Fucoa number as 1.06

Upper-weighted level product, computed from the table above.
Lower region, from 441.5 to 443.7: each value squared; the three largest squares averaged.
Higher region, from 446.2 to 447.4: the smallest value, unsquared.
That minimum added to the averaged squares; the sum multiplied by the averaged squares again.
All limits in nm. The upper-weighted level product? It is 3738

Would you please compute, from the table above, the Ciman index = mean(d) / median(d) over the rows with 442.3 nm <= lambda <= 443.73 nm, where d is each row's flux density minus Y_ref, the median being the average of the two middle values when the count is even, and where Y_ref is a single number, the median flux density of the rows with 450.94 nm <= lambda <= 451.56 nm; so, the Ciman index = 1.00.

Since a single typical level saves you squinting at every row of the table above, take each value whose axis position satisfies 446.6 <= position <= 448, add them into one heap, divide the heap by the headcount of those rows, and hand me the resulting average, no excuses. 7.23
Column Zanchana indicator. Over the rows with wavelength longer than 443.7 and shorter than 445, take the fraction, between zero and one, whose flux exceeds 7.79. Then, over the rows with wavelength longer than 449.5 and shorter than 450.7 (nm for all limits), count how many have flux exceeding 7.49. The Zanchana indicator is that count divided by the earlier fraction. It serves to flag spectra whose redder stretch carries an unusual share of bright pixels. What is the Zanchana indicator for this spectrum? 12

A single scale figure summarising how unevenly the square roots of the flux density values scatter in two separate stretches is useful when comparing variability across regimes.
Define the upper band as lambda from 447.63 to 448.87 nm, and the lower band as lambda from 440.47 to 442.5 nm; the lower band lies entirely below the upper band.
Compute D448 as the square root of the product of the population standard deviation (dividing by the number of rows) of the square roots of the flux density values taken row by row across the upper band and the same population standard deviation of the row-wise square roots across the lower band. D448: 0.094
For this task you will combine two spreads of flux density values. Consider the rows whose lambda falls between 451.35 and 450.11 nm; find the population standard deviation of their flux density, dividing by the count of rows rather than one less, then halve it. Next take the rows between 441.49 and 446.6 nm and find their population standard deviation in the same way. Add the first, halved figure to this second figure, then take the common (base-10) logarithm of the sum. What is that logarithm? -0.14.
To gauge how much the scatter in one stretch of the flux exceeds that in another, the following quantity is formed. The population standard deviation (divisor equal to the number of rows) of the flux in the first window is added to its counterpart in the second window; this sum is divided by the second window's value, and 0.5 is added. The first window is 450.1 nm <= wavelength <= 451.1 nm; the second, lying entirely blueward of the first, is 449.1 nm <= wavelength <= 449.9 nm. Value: 2.6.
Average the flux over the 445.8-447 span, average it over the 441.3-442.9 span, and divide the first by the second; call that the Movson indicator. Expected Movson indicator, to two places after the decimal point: 0.98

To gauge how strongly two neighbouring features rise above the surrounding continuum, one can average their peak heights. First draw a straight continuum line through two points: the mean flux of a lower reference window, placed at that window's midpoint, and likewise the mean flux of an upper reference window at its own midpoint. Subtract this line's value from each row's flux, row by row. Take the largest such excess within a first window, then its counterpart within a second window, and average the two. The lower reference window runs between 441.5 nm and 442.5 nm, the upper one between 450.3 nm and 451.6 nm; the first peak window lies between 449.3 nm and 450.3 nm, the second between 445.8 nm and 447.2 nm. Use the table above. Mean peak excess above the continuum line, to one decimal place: 0.1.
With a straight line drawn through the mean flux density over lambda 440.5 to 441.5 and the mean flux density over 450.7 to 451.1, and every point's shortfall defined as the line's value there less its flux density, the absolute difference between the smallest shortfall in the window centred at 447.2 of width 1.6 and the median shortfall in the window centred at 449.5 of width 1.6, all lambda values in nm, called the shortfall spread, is 0.5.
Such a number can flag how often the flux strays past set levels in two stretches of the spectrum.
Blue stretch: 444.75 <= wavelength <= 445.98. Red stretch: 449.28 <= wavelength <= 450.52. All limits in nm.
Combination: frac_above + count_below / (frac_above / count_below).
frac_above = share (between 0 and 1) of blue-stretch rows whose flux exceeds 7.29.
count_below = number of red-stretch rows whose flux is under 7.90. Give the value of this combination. 27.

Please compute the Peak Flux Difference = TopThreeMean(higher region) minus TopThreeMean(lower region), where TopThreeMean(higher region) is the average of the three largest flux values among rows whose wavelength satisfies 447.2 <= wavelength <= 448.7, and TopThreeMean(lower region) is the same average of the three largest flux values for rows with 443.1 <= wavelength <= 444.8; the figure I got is 0.2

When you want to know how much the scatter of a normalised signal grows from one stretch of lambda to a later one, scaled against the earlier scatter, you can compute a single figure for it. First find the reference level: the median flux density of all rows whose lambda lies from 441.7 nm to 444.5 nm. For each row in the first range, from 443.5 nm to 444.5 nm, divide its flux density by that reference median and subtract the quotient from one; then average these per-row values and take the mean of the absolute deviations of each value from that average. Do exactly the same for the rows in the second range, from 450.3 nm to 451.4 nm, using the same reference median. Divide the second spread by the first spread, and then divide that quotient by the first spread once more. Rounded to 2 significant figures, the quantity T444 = 19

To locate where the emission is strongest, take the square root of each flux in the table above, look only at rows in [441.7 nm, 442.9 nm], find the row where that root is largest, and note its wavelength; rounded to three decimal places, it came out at 441.995 nm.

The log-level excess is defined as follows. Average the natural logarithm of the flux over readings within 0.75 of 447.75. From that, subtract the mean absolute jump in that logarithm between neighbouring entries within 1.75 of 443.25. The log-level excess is 1.92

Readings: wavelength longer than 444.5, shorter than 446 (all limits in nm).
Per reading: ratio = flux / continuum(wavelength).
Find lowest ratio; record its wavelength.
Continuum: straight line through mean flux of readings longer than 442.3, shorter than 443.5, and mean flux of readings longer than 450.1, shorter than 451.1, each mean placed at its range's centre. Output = 445.469 nm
